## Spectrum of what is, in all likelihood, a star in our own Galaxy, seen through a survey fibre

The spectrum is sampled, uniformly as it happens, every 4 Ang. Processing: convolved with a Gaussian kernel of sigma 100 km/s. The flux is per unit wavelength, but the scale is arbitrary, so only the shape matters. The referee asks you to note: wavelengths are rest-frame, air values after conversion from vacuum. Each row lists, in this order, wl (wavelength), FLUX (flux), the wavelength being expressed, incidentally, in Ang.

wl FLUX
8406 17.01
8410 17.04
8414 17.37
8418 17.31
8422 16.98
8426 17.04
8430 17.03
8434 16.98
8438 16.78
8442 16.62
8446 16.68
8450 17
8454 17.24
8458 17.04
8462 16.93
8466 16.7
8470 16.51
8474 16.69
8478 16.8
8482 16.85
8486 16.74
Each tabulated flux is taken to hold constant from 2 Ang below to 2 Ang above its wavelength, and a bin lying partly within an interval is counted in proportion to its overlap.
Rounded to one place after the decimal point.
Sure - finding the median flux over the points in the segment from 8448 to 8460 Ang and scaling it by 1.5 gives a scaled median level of 25.6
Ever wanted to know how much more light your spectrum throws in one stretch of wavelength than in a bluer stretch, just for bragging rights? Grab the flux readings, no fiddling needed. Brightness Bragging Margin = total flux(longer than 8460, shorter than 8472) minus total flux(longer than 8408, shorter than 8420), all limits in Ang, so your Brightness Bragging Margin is -1.6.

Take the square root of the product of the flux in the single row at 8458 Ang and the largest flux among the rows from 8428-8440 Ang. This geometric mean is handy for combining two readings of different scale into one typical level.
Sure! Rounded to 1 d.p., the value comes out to 17.0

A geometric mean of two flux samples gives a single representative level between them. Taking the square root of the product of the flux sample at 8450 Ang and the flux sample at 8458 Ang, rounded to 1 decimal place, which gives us 17.0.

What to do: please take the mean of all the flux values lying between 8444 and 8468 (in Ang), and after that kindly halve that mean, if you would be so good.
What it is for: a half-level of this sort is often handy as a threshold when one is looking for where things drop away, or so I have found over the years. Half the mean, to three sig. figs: 8.47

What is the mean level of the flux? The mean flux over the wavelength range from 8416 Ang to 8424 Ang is 17.1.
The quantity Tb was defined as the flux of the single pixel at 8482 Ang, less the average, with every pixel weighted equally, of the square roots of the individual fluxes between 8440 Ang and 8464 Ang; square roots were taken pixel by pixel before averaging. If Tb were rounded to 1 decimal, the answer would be 12.7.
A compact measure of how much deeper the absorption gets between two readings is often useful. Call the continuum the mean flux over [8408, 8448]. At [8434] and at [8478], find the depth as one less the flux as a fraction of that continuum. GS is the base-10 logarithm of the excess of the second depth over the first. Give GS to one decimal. -2.0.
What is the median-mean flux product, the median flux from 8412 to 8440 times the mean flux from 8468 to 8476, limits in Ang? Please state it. 283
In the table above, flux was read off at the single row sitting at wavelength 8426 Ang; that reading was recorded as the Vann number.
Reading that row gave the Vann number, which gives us 17.04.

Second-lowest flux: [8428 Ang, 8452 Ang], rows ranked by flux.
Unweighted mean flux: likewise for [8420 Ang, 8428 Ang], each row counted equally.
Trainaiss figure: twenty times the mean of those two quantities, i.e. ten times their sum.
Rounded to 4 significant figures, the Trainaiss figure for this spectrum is 336.9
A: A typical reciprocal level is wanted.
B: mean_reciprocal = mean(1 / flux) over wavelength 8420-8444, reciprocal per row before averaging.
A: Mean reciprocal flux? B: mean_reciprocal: 0.0592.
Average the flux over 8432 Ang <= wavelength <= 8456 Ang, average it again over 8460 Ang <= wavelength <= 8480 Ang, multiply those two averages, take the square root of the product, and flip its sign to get -16.8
